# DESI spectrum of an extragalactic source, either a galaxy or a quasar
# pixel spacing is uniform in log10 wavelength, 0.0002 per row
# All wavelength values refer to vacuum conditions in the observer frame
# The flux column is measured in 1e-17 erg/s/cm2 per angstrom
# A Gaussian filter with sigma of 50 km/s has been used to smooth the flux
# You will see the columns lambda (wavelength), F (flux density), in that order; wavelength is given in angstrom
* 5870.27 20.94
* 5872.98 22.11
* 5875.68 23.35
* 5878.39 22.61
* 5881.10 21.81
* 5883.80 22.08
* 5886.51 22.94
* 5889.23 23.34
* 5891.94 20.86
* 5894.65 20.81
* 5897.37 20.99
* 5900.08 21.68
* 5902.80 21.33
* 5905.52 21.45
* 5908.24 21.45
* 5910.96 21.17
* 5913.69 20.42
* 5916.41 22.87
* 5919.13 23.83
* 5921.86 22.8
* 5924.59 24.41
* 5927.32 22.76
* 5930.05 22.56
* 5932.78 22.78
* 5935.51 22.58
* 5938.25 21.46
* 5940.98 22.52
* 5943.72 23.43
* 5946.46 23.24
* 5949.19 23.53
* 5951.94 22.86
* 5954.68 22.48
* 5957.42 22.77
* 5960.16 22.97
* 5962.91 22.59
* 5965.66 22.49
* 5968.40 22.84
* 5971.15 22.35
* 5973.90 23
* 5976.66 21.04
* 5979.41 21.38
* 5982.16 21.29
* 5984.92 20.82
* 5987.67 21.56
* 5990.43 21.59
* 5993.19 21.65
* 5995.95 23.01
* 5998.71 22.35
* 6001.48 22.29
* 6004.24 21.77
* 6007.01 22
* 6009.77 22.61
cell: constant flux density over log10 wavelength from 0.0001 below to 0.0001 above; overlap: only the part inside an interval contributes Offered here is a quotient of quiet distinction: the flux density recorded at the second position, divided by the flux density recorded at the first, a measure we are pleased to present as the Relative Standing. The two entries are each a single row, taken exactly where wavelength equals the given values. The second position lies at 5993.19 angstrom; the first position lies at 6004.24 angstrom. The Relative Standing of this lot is 0.99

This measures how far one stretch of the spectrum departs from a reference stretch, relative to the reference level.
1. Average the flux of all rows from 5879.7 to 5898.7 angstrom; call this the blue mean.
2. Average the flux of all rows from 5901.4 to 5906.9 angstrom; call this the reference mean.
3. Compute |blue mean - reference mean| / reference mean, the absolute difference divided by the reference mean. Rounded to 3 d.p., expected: 0.021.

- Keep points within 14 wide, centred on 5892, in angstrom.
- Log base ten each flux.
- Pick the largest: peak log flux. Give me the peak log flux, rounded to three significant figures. 1.37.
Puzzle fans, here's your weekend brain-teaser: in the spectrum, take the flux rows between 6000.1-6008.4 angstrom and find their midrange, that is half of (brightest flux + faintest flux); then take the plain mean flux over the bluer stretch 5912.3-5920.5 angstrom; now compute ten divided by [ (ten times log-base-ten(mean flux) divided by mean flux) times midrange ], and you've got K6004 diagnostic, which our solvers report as 0.752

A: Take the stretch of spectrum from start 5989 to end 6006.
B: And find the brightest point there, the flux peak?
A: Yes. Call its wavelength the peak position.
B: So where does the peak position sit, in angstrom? 5995.95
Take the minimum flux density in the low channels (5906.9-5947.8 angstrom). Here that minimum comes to 20.42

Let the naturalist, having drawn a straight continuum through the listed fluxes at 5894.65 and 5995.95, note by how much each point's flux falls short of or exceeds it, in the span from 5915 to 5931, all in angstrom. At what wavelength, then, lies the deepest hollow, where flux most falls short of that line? 5930.05 angstrom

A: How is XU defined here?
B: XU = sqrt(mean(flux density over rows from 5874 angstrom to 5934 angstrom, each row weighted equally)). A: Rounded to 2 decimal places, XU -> 4.71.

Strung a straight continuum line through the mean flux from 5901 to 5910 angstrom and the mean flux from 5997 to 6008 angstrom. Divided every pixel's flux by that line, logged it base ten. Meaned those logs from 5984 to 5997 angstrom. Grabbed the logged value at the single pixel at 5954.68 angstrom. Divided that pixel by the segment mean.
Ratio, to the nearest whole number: -2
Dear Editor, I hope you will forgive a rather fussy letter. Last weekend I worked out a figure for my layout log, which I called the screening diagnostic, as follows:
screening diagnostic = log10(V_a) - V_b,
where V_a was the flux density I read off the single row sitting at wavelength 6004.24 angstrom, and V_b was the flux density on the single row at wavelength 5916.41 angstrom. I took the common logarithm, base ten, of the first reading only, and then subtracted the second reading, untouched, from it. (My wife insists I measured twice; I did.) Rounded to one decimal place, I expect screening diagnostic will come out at -21.5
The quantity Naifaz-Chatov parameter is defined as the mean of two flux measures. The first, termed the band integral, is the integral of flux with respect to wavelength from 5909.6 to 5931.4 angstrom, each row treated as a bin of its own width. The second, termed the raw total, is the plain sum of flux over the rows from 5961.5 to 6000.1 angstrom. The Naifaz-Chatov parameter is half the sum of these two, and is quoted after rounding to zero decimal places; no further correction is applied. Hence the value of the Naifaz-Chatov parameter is 400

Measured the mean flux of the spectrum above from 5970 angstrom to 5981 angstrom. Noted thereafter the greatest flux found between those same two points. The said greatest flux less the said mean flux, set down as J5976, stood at 1.1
